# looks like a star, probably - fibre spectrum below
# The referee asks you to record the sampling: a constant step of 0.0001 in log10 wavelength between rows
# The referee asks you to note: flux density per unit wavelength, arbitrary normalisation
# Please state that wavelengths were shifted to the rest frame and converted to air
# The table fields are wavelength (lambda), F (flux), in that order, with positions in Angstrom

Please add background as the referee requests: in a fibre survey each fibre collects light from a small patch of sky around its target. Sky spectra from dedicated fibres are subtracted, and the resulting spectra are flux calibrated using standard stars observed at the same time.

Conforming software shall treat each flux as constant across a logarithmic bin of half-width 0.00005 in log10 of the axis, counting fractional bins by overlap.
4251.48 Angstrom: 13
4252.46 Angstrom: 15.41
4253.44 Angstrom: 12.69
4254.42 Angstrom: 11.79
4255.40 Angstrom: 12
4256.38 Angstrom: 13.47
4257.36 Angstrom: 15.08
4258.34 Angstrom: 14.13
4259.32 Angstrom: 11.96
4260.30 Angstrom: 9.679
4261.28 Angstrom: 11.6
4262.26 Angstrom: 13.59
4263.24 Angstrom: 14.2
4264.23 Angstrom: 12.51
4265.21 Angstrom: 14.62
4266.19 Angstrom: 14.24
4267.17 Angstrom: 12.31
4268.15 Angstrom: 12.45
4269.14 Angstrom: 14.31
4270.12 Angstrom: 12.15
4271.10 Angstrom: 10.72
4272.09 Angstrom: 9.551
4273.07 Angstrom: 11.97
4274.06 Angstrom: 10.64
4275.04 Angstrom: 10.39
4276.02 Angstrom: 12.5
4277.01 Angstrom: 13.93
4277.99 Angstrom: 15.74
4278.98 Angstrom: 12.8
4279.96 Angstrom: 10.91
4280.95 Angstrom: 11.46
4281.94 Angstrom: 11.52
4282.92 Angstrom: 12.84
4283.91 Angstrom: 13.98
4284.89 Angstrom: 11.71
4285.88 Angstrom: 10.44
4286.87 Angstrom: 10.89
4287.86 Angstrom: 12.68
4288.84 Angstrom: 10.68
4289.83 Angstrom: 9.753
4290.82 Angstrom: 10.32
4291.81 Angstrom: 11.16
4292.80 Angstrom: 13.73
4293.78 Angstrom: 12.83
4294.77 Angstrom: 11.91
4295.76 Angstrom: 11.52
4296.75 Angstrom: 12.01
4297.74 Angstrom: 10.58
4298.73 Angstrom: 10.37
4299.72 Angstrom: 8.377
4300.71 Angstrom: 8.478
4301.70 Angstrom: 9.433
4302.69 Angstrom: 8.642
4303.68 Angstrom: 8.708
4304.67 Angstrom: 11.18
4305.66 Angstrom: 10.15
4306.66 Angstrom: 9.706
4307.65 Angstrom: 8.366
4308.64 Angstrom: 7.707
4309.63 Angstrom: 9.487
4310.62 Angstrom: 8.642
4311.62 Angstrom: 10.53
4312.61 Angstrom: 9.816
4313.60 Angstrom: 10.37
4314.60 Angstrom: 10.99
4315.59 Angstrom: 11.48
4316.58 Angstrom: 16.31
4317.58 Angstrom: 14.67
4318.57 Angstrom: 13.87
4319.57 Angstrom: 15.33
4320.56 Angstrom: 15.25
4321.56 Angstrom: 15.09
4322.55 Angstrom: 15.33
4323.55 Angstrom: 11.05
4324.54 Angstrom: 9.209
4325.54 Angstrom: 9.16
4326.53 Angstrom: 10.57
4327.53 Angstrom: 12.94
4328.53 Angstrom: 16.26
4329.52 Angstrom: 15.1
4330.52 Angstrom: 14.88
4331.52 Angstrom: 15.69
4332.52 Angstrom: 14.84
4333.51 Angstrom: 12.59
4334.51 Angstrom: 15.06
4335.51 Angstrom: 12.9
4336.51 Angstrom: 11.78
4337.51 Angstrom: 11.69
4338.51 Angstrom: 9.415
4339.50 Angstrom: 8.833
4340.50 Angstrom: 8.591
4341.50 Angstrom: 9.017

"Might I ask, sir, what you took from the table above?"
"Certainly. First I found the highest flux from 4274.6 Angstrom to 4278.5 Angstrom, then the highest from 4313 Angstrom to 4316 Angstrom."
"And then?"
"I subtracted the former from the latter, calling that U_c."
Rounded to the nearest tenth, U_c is -4.3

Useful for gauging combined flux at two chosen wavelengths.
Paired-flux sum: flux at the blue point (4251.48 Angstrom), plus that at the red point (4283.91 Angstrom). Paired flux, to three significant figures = 27.0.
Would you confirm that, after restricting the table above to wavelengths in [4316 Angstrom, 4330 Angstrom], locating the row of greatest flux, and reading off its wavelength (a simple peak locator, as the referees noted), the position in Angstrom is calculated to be 4316.58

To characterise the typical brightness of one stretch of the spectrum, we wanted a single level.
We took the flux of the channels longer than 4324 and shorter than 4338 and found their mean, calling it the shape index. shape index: 13.0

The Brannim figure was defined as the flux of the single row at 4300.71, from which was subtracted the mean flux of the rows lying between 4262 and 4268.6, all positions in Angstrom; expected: -5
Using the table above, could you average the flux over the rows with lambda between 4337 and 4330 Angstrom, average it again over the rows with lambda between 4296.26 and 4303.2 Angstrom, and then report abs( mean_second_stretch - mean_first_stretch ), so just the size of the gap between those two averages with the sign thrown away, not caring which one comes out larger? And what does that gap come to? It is 4.3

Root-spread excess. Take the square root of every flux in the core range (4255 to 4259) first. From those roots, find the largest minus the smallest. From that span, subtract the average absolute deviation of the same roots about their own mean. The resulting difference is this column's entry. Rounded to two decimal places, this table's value 0.29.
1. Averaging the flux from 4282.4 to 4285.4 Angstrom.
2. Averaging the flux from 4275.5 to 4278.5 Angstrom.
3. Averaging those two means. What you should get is 13.4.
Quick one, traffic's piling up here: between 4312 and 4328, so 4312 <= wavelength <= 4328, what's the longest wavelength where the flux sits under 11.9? 4326.53 Angstrom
